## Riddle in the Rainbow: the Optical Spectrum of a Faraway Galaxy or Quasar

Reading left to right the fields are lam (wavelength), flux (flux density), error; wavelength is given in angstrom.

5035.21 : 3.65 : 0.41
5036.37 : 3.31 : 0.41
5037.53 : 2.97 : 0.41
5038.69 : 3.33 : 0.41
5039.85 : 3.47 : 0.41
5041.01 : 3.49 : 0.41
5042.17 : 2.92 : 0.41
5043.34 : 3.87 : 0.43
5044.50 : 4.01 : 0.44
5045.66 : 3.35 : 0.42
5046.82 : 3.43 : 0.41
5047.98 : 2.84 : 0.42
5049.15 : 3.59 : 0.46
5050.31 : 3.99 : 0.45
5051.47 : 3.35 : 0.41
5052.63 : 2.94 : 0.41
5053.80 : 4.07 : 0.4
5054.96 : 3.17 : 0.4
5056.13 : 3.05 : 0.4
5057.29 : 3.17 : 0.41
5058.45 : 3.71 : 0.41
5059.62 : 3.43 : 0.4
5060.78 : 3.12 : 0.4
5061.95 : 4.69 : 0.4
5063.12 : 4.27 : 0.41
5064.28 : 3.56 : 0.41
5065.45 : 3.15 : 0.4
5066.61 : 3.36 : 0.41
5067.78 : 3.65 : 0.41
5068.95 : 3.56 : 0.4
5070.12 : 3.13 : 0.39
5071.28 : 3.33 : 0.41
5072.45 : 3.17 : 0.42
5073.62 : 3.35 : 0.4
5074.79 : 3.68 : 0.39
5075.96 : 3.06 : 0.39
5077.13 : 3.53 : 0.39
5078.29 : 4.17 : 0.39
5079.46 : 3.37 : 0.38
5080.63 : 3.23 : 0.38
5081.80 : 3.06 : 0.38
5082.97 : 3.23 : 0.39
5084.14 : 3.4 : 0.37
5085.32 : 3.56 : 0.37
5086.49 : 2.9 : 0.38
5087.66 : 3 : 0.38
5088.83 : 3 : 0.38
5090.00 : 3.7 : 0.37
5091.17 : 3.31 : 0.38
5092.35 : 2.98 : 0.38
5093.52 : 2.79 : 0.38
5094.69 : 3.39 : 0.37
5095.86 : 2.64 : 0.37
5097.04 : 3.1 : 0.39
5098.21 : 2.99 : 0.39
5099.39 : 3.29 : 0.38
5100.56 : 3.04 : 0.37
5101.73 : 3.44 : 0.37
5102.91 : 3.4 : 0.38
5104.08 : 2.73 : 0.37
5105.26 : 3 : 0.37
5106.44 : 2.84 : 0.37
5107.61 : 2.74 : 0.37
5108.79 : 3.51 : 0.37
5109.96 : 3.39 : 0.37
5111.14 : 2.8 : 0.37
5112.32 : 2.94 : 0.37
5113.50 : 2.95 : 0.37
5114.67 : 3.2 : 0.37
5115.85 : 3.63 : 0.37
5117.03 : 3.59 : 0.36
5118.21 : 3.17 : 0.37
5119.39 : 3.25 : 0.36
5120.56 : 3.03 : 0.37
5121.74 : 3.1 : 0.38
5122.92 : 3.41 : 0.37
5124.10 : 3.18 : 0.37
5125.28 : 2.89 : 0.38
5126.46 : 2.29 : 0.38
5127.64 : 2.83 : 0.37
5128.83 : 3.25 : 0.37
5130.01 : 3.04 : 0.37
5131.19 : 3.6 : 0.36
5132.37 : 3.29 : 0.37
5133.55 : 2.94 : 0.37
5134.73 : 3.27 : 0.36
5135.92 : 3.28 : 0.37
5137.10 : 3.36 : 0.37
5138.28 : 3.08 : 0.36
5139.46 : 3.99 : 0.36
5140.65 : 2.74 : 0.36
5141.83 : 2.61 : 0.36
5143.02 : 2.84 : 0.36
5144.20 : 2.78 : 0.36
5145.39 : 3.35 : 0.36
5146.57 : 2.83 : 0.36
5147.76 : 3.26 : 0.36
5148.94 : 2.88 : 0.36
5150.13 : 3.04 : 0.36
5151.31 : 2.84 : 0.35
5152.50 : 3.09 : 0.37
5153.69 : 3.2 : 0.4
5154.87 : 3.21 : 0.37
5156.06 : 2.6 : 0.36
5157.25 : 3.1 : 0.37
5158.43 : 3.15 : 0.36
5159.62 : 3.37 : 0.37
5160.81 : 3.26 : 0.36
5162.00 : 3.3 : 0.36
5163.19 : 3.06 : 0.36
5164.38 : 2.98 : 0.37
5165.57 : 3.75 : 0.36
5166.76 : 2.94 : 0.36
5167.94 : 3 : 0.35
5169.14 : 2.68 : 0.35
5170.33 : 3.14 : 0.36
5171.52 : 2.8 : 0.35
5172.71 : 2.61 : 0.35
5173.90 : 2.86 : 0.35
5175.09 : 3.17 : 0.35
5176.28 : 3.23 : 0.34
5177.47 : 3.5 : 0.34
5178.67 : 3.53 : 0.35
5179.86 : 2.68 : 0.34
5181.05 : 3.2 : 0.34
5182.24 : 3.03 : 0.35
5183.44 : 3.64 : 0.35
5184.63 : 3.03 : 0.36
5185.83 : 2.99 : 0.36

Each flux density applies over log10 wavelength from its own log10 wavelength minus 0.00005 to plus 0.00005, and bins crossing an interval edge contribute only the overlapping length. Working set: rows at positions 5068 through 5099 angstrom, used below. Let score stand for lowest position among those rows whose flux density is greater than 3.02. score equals 5068.95 angstrom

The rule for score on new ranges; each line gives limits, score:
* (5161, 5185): 5162.00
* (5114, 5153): 5114.67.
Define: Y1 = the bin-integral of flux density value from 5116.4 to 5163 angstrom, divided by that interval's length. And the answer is 3.1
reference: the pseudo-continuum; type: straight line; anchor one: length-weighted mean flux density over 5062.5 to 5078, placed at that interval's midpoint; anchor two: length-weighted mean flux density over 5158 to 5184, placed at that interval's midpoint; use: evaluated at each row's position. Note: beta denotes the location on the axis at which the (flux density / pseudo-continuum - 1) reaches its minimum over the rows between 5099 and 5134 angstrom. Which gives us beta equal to 5126.46 angstrom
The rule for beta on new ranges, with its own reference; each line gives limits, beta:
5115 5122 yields 5120.56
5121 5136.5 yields 5126.46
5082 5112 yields 5095.86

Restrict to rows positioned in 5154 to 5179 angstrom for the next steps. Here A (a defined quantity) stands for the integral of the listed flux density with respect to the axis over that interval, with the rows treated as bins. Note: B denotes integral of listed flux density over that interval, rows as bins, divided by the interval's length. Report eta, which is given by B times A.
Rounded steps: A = 78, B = 3.10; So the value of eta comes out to 241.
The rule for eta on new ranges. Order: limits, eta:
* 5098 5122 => 238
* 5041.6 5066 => 300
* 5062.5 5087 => 286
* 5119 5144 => 241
